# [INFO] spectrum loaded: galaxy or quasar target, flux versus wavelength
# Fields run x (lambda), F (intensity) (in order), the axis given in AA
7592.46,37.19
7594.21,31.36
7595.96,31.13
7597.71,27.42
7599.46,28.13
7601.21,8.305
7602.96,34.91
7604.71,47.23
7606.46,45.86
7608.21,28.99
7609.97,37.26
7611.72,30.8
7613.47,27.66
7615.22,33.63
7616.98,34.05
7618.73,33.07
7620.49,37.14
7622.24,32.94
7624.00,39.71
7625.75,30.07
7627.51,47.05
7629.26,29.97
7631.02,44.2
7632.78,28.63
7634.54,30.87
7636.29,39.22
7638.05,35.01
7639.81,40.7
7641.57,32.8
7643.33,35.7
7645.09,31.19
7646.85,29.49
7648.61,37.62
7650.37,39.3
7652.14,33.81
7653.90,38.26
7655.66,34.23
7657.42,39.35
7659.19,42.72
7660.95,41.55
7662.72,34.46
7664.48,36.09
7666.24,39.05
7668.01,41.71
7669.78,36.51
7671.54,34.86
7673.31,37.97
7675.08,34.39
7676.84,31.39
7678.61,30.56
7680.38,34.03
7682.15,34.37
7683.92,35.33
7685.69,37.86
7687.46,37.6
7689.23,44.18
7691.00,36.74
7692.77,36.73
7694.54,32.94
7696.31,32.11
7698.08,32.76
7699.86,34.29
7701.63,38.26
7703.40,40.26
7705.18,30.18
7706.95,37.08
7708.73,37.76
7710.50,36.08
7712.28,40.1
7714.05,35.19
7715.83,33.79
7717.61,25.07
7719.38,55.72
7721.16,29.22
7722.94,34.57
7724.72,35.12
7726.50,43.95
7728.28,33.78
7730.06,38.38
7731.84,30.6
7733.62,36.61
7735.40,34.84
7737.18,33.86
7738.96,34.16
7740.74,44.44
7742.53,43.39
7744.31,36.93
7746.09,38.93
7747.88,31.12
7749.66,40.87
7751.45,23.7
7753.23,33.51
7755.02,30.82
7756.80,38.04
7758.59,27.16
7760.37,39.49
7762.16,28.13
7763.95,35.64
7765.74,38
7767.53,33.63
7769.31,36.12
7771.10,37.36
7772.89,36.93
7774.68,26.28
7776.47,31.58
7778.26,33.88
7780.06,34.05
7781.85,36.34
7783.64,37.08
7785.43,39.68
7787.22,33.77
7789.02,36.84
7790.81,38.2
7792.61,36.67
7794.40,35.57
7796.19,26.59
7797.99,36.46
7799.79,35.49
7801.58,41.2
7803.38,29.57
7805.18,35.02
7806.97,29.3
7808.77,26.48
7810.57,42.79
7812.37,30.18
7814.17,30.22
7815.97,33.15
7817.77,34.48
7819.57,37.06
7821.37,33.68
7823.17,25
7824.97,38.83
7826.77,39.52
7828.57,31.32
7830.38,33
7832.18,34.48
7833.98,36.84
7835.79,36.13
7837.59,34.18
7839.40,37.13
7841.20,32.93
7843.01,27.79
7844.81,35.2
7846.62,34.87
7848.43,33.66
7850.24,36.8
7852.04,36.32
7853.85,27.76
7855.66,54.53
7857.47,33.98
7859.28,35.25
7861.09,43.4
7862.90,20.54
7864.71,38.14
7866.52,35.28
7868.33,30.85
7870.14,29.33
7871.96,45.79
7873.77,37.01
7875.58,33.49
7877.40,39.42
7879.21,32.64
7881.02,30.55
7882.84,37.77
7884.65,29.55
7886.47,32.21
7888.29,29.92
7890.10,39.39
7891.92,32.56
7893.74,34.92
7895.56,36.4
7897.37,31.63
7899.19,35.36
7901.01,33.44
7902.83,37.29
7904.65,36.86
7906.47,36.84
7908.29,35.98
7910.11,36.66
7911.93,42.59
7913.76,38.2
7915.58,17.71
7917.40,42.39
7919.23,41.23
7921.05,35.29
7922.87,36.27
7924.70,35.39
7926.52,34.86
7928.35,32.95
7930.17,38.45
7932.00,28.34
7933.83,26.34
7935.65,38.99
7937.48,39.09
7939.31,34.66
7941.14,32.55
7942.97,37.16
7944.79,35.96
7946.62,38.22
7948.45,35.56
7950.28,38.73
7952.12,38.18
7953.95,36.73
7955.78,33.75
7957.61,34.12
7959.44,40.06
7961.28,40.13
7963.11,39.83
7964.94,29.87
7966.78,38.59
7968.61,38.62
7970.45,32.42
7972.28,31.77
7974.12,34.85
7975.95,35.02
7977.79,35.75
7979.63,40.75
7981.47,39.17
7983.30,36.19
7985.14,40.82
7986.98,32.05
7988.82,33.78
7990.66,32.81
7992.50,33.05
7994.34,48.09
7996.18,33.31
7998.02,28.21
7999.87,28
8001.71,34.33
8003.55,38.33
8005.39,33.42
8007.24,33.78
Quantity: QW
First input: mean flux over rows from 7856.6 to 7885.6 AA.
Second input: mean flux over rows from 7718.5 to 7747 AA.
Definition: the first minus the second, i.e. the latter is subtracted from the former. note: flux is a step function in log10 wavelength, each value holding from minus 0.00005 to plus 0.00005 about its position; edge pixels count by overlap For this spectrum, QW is -3.2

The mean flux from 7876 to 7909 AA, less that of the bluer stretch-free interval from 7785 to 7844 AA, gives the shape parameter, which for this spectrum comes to 0.4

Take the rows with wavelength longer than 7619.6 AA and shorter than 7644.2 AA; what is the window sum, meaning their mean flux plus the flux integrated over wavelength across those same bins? 922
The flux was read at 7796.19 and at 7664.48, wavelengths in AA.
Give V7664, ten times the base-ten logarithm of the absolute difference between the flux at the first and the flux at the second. 10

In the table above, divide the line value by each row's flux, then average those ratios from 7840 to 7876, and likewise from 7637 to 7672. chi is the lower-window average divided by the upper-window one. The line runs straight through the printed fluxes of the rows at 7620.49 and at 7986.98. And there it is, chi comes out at 1.01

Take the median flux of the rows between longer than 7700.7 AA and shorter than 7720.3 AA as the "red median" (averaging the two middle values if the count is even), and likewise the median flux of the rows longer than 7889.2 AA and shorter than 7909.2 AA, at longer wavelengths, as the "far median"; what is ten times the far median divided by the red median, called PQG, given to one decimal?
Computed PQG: 9.7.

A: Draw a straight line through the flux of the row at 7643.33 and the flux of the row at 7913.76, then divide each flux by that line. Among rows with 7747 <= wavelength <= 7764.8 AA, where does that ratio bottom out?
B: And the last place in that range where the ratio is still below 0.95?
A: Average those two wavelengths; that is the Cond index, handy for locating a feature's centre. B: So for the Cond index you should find 7756.8 AA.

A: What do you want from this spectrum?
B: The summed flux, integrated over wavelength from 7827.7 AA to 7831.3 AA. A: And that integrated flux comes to 116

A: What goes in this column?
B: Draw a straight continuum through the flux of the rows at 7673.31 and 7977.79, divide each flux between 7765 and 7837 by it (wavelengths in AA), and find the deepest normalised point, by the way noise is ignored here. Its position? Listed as 7823.17 AA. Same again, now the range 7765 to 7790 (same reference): 7774.68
